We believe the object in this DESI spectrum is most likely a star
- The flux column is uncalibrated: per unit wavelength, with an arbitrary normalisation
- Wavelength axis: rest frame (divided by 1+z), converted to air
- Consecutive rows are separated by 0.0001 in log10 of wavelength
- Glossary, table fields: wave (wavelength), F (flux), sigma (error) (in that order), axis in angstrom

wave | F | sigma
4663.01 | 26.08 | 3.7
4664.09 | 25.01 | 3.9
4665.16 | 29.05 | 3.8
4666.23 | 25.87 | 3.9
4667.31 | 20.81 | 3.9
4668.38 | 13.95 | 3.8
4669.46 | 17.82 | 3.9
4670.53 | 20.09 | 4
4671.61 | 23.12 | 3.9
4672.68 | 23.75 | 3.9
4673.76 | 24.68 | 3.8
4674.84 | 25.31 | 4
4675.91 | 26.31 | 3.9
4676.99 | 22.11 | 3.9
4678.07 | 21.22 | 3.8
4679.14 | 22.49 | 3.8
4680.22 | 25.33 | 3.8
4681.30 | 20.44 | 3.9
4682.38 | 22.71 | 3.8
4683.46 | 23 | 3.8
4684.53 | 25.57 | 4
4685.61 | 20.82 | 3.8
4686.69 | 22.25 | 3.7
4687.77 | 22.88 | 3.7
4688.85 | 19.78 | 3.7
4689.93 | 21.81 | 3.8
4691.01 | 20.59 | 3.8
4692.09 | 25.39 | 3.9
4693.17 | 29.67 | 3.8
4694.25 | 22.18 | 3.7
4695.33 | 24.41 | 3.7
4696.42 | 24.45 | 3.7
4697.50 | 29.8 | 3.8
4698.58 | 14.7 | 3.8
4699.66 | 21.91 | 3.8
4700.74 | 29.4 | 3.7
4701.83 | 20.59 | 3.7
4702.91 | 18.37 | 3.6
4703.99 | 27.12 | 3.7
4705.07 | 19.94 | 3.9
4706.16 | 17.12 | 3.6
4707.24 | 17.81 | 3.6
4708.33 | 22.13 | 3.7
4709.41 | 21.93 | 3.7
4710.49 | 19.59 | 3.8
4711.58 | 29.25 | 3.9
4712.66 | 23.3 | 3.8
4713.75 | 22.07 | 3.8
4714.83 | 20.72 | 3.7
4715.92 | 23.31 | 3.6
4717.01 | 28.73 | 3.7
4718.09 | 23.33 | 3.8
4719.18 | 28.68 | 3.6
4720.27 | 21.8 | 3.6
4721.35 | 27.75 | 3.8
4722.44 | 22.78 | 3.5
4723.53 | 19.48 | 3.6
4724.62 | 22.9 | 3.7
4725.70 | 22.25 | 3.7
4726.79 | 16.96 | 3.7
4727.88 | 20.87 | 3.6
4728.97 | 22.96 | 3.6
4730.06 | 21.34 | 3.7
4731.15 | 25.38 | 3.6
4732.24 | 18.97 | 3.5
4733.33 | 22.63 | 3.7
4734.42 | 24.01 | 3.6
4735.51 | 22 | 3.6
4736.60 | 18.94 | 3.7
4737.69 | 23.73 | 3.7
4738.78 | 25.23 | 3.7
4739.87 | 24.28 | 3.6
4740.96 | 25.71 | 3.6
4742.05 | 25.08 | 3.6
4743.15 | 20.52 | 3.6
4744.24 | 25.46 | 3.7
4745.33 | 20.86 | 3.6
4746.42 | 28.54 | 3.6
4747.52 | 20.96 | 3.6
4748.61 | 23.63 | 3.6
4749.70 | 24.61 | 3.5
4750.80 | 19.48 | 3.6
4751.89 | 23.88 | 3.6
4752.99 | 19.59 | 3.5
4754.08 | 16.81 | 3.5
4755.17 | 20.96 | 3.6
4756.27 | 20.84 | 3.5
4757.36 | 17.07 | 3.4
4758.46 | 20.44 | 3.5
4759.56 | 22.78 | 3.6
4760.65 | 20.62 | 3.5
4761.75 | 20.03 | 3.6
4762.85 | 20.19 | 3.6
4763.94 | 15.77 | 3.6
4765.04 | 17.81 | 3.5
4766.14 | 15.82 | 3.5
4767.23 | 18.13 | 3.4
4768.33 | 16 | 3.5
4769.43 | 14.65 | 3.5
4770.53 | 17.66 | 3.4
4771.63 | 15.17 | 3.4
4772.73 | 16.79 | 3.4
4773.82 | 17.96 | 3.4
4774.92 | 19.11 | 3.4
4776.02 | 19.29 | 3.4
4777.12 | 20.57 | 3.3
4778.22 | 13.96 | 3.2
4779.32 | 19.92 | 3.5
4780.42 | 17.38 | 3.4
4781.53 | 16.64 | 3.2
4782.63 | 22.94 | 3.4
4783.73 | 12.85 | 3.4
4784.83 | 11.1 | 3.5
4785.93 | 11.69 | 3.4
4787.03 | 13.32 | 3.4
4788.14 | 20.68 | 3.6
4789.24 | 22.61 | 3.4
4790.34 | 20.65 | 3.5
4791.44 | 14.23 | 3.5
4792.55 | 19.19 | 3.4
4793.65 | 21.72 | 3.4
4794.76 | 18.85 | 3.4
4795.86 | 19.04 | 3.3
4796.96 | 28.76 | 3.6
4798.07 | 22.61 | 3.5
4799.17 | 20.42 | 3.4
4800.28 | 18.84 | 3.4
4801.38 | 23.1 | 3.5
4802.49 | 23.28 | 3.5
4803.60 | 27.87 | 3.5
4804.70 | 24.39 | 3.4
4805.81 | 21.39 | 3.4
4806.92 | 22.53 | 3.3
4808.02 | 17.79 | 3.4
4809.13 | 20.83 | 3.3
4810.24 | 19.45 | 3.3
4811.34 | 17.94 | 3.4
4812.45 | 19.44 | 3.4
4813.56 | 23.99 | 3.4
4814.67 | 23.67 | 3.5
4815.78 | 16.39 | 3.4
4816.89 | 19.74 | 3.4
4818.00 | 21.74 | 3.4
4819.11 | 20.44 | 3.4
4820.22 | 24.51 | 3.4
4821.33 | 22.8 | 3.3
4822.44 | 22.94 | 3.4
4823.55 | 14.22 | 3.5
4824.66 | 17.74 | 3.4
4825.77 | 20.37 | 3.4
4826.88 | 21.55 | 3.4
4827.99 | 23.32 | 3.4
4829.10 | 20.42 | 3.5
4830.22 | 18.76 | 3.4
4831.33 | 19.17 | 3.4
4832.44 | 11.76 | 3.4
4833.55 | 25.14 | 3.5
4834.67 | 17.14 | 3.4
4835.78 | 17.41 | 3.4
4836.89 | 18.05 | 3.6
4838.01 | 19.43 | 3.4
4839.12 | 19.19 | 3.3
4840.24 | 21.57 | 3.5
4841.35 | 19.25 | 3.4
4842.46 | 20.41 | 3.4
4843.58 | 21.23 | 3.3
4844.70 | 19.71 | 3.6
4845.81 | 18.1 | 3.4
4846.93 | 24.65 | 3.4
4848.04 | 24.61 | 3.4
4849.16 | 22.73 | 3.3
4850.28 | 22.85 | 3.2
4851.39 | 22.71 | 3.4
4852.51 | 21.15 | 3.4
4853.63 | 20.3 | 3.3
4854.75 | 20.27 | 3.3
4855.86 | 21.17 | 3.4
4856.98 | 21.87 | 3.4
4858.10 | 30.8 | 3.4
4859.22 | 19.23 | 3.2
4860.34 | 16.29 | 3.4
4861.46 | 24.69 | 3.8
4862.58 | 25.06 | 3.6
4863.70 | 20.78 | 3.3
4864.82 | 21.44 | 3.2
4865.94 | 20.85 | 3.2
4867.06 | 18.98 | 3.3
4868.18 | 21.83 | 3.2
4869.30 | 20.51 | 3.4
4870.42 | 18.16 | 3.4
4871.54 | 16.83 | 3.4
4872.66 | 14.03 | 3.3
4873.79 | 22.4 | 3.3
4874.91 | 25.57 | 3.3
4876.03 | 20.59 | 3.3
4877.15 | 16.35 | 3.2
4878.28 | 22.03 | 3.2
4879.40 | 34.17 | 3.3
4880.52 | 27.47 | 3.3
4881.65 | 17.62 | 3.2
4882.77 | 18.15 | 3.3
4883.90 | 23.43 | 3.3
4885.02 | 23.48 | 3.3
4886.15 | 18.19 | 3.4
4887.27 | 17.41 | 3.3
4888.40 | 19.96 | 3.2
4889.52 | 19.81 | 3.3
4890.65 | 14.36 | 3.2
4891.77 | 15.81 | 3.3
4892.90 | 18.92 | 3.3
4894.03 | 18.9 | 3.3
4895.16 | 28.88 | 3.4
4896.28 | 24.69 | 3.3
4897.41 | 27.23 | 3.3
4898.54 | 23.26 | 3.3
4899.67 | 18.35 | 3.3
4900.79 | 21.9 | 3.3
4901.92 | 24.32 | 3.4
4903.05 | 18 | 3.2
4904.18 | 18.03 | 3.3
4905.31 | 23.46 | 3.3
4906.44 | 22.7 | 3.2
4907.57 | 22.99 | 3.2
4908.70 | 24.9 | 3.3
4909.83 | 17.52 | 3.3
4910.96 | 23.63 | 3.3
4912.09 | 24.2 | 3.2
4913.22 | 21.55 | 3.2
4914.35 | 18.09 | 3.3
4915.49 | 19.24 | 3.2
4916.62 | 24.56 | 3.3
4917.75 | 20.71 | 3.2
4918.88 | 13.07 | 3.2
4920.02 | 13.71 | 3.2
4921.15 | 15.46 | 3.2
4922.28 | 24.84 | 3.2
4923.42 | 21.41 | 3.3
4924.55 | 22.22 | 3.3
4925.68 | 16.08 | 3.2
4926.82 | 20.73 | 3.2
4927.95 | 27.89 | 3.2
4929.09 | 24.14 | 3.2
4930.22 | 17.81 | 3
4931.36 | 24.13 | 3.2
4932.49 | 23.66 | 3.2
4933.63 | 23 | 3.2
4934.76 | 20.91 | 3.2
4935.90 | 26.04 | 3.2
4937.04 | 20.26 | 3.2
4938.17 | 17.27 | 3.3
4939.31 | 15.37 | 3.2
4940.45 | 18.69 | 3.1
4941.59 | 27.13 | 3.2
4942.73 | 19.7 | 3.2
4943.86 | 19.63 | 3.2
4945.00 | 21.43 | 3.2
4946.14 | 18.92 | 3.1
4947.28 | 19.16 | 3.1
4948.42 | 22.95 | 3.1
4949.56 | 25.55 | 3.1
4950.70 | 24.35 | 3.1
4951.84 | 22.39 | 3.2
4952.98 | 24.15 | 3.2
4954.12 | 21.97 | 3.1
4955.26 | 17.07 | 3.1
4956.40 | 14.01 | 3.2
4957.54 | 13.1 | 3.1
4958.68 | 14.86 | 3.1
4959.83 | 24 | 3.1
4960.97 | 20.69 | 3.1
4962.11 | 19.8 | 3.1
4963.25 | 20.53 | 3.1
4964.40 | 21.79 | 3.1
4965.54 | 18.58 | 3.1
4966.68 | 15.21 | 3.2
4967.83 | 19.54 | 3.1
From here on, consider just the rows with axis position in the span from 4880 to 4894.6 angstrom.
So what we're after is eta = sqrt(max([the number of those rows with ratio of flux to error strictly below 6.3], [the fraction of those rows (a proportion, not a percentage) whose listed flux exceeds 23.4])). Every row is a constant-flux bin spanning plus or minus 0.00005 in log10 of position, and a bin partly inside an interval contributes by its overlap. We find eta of 3.16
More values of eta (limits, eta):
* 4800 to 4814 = 2.45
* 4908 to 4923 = 2.45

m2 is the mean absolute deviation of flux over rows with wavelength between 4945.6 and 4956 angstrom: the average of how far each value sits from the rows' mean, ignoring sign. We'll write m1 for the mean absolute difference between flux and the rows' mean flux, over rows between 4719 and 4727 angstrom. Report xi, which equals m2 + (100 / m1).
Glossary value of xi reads 39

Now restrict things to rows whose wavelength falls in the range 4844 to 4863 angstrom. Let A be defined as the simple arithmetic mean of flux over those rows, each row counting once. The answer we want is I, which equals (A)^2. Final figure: 490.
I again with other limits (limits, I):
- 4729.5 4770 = 448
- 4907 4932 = 435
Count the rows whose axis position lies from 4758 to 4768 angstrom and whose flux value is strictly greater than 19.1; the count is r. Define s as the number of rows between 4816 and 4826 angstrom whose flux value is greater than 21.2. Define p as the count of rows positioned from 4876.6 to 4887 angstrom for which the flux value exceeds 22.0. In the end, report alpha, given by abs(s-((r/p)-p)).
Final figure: 8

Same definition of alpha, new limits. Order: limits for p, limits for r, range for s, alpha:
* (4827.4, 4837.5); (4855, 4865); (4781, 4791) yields 0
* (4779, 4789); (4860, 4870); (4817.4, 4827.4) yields 1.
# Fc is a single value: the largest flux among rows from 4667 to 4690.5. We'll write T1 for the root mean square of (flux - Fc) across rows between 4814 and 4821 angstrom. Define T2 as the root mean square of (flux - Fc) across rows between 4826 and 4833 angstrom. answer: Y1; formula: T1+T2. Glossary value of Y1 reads 13.9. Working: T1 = 5.9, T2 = 8.0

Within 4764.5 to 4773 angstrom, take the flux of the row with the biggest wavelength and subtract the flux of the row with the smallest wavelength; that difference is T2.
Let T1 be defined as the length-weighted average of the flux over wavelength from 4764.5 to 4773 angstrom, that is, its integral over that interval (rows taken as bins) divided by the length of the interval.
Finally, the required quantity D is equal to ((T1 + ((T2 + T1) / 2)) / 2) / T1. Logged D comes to 0.73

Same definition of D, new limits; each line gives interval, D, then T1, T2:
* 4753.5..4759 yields 0.80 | 19.2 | 4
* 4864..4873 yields 0.65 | 19.3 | -7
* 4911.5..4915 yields 0.68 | 21.2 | -6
